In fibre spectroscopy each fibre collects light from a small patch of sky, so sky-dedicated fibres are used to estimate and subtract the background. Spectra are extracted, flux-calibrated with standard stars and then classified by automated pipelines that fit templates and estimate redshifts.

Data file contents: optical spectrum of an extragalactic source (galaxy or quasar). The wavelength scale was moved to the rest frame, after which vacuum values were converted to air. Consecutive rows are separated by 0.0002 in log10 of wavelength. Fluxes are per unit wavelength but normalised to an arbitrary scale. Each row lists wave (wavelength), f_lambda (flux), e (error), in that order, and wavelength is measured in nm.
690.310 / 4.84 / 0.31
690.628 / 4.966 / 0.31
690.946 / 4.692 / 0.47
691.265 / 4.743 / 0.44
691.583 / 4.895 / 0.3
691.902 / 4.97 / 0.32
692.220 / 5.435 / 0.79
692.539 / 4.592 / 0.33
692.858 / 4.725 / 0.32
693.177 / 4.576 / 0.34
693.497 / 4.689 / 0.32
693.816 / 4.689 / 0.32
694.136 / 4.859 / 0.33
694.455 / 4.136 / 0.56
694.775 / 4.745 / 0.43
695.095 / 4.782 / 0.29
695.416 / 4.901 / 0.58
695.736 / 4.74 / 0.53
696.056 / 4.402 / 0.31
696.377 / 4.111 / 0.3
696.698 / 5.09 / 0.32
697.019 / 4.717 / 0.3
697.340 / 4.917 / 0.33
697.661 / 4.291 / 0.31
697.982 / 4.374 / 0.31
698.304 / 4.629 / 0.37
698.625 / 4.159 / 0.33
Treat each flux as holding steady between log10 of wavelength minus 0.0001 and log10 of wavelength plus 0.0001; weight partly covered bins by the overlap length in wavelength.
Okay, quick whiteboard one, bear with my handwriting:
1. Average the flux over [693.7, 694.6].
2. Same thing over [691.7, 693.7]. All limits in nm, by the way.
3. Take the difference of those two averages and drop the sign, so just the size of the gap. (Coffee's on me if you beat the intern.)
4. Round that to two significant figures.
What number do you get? 0.27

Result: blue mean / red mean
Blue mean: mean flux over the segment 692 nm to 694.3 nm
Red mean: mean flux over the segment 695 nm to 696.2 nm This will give 1.02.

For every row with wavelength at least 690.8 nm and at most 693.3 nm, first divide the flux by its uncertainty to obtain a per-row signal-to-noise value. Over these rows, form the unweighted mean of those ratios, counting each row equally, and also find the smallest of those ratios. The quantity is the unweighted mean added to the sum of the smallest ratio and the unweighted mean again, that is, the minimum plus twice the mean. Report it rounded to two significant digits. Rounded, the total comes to 32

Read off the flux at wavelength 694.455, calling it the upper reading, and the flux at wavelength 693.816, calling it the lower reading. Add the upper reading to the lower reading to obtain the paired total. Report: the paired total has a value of 8.8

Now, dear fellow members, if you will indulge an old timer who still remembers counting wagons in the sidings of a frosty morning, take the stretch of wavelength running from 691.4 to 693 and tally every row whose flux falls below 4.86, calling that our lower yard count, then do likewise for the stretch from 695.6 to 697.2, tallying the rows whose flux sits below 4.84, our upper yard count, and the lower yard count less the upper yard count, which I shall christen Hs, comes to -2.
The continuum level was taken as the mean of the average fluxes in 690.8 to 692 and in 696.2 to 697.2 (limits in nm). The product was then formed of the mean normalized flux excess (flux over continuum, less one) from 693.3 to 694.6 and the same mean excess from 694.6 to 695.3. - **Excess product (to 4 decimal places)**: -0.0002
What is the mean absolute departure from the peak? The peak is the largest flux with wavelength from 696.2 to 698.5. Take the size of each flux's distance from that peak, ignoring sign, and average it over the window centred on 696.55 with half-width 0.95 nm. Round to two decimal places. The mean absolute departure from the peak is 0.43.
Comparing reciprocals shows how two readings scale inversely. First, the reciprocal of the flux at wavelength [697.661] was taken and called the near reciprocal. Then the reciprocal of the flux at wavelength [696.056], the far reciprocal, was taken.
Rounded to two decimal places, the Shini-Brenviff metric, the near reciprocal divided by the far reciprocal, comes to 1.03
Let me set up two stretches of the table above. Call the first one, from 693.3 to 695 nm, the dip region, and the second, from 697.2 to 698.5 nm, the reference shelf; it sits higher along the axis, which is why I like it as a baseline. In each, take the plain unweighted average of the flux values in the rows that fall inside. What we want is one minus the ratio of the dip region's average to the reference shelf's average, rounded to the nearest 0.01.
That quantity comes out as -0.02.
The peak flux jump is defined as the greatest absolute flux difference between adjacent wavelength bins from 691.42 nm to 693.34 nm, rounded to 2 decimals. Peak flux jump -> 0.84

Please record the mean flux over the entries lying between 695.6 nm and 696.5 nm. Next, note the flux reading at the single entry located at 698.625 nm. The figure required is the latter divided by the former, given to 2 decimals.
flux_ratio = 0.94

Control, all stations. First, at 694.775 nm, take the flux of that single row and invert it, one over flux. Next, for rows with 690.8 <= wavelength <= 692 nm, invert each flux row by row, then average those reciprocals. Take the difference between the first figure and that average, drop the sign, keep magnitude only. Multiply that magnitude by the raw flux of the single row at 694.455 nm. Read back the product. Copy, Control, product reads 0.014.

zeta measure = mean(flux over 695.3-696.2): 4.68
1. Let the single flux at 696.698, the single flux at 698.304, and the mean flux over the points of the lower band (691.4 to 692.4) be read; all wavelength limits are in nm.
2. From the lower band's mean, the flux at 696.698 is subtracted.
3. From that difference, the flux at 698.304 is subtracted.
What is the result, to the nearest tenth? -4.6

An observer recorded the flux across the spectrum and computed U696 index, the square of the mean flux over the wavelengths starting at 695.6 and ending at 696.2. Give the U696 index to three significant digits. 20.9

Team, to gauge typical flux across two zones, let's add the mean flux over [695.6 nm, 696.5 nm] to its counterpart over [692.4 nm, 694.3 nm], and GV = 9.11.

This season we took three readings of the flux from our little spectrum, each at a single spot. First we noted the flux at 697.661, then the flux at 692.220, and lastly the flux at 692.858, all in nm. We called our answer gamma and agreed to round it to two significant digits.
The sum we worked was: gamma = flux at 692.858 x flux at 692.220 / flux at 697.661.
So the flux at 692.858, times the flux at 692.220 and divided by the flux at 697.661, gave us 6.0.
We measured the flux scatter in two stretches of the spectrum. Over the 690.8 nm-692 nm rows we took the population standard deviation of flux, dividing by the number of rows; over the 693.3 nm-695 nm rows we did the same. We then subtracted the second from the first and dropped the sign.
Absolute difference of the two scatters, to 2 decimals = 0.14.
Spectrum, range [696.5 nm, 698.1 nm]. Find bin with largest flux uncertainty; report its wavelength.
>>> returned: 697.340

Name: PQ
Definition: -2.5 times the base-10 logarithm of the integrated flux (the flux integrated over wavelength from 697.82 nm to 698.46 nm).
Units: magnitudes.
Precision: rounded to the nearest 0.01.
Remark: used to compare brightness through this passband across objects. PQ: -1.15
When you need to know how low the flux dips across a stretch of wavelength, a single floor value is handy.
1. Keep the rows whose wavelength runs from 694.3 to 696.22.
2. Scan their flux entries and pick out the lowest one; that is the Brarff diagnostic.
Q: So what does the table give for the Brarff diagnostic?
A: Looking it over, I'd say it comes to 4.136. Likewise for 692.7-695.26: 4.136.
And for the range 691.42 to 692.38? 4.895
